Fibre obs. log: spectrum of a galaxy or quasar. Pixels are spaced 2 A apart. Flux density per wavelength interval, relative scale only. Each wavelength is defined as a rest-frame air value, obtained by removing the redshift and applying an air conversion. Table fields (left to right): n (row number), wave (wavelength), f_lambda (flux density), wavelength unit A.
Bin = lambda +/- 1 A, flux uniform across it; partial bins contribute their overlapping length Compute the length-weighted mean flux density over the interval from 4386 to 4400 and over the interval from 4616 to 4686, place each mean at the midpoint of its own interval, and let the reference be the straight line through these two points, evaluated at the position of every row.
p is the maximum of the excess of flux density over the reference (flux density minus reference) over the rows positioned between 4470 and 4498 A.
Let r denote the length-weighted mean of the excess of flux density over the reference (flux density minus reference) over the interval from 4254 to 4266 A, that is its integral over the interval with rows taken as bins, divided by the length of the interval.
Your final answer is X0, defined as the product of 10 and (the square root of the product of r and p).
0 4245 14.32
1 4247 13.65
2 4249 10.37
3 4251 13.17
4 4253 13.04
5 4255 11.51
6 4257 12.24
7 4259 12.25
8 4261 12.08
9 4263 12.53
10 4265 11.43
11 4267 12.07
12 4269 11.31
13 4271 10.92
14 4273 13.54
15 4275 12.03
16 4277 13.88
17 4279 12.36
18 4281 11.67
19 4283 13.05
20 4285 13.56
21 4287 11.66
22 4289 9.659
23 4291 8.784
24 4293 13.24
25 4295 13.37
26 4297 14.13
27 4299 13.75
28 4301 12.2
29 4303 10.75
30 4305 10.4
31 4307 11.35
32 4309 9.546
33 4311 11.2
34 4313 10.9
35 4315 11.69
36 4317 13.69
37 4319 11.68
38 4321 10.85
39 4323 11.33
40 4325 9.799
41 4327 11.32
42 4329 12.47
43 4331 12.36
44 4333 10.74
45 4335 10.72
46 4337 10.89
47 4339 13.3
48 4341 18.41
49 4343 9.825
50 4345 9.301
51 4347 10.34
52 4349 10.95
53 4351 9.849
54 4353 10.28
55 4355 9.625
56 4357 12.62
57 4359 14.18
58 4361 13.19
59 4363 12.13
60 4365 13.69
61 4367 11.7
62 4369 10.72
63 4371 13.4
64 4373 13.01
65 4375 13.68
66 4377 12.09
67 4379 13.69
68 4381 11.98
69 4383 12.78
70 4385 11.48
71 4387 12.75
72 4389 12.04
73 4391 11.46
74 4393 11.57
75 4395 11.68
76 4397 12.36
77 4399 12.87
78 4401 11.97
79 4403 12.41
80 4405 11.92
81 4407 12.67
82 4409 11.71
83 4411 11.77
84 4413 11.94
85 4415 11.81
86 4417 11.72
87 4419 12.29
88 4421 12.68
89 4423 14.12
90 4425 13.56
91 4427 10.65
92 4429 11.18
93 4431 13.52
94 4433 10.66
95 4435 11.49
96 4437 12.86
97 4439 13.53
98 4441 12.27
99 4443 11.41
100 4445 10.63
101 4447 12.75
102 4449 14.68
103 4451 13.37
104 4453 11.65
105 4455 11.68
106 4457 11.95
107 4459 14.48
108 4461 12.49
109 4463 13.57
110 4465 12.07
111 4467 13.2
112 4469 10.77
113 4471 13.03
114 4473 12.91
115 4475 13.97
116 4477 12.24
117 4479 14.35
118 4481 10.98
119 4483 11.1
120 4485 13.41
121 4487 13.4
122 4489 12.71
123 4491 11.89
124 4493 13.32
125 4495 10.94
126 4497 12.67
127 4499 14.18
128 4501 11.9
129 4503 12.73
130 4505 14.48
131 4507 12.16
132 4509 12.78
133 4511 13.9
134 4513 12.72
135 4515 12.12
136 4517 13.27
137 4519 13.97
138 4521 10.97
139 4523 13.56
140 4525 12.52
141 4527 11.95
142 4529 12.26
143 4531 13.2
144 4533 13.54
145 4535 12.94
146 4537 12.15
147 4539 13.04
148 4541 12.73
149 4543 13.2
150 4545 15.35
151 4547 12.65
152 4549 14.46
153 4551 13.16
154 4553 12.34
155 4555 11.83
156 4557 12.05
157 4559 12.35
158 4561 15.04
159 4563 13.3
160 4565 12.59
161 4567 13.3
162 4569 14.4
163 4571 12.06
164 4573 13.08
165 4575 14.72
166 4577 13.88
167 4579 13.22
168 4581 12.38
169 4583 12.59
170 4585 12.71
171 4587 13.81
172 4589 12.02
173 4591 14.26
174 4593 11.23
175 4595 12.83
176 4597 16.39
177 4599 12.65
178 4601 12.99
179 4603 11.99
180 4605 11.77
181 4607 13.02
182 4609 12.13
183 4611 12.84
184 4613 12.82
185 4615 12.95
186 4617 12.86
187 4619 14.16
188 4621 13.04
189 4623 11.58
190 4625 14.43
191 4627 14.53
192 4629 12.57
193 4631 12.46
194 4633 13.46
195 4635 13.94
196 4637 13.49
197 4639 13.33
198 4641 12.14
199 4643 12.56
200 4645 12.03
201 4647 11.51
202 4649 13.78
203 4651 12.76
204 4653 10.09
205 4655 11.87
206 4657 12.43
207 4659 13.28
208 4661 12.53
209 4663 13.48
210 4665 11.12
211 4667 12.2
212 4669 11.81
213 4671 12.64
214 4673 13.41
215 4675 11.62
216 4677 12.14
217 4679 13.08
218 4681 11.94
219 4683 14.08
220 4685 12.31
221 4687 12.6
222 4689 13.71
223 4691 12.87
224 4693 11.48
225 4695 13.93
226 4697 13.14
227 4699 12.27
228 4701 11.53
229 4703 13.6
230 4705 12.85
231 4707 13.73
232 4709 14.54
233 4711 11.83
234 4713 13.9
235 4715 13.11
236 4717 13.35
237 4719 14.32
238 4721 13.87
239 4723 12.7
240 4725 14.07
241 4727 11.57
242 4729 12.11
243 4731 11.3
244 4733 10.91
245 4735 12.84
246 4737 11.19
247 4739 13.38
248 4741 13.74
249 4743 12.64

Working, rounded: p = 2.0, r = 0.21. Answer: 7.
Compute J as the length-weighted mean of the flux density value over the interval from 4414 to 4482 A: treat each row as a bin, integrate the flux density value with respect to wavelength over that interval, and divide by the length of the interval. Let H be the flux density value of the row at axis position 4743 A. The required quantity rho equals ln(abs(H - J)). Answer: -1.87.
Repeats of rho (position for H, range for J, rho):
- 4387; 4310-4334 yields 0.22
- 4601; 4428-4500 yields -0.79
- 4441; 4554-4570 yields -0.18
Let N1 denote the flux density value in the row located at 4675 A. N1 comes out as 11.62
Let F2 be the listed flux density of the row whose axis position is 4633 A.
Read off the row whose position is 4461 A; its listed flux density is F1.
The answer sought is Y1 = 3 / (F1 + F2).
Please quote 0.116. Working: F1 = 12.49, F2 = 13.46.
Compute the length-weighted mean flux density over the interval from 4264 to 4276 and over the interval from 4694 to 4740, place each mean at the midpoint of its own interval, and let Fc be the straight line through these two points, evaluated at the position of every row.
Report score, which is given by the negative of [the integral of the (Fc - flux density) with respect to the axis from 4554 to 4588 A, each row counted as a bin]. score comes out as 20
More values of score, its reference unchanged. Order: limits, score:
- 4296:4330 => -13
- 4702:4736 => 3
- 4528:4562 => 20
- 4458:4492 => 14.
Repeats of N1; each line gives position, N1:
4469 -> 10.77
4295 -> 13.37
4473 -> 12.91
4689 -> 13.71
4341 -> 18.41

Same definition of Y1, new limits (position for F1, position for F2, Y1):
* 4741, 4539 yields 0.112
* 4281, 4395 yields 0.128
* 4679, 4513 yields 0.116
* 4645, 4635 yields 0.116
